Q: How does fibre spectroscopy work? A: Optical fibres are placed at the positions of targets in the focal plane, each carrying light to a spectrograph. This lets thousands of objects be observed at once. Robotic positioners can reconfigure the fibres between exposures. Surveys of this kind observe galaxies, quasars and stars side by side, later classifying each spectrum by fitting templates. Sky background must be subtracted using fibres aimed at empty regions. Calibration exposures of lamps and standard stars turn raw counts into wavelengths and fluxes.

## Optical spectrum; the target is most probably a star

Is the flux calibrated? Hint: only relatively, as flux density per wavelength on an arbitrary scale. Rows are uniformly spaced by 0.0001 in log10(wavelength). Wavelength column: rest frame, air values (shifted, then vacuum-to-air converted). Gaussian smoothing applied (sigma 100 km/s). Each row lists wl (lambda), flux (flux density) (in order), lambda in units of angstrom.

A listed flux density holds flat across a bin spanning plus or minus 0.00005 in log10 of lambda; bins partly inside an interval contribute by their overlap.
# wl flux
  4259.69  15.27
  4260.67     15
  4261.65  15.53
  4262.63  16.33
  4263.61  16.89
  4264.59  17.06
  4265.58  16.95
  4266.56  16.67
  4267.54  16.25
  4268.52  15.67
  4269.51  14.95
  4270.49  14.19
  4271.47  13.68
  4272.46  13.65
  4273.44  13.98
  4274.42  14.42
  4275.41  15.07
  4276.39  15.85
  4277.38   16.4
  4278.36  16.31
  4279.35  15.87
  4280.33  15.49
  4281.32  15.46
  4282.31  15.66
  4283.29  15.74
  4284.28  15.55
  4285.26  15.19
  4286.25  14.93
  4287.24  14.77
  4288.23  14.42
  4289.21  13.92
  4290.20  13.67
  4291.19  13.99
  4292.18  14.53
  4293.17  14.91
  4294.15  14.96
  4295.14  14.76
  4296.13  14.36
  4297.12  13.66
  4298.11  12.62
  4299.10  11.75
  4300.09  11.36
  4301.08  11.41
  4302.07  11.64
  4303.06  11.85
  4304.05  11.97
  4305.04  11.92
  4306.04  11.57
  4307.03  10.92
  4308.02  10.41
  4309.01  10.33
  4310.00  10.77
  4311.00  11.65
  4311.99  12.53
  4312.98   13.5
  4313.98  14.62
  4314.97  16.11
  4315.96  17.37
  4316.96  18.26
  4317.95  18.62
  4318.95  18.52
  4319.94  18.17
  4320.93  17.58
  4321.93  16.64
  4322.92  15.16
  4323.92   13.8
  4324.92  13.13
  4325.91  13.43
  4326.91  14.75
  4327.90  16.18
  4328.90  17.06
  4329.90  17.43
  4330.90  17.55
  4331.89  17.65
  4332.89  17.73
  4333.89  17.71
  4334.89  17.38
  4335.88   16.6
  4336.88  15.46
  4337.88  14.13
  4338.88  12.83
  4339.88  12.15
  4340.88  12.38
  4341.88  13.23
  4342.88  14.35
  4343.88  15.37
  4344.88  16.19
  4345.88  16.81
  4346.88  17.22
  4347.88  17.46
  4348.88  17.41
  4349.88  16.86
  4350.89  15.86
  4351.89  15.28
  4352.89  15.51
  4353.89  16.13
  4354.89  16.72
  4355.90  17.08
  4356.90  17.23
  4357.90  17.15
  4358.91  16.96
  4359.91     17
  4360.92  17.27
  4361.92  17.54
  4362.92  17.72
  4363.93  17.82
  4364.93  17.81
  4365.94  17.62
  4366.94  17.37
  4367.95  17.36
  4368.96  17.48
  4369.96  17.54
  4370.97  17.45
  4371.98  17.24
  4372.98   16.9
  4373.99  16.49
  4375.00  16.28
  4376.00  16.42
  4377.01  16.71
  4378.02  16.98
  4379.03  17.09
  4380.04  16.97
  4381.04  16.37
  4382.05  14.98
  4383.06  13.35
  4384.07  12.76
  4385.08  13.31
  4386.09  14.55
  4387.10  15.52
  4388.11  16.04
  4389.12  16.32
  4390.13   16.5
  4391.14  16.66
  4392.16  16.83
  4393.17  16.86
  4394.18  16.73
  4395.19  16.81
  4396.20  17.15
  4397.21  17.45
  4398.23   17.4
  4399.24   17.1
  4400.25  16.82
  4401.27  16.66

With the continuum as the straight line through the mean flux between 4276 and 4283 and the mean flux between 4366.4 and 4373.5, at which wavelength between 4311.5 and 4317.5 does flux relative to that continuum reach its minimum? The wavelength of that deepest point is 4311.99 angstrom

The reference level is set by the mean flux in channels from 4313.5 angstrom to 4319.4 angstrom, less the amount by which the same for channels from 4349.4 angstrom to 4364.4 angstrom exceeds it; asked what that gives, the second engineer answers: 18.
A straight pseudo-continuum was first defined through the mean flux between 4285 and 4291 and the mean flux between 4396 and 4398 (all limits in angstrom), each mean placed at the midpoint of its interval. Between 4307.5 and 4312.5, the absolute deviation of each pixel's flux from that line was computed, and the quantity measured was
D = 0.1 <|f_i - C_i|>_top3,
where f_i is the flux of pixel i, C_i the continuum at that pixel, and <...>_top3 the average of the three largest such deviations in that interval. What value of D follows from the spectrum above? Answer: 0.45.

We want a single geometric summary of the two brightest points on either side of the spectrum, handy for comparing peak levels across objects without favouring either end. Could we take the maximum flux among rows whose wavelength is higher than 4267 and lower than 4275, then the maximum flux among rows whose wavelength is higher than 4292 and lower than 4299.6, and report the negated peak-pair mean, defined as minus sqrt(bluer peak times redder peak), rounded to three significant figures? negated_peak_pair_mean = -15.6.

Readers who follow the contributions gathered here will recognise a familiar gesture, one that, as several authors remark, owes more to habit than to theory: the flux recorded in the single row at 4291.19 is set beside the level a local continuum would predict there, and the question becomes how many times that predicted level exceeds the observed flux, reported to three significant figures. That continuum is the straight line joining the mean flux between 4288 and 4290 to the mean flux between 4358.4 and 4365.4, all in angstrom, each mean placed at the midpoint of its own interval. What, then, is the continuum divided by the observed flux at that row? 1.02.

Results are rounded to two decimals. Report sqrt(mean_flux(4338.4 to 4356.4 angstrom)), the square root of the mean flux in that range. 3.94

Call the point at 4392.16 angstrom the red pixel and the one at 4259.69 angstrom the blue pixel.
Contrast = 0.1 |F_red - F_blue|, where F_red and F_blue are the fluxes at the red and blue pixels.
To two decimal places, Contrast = 0.16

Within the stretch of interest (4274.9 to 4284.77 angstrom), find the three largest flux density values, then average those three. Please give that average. 16.2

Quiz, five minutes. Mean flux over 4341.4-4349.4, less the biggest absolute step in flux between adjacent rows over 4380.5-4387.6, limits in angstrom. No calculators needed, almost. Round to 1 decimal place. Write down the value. 14.4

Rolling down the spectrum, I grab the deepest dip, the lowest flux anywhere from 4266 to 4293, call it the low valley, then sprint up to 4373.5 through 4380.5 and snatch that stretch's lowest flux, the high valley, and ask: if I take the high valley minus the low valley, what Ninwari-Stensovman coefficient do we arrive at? 3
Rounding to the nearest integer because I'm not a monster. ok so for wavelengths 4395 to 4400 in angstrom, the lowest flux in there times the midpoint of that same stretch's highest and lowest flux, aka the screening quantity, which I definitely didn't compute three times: 288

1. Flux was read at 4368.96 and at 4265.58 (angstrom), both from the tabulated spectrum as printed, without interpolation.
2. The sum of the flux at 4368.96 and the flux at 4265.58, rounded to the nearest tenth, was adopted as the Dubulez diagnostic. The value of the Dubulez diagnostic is 34.4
